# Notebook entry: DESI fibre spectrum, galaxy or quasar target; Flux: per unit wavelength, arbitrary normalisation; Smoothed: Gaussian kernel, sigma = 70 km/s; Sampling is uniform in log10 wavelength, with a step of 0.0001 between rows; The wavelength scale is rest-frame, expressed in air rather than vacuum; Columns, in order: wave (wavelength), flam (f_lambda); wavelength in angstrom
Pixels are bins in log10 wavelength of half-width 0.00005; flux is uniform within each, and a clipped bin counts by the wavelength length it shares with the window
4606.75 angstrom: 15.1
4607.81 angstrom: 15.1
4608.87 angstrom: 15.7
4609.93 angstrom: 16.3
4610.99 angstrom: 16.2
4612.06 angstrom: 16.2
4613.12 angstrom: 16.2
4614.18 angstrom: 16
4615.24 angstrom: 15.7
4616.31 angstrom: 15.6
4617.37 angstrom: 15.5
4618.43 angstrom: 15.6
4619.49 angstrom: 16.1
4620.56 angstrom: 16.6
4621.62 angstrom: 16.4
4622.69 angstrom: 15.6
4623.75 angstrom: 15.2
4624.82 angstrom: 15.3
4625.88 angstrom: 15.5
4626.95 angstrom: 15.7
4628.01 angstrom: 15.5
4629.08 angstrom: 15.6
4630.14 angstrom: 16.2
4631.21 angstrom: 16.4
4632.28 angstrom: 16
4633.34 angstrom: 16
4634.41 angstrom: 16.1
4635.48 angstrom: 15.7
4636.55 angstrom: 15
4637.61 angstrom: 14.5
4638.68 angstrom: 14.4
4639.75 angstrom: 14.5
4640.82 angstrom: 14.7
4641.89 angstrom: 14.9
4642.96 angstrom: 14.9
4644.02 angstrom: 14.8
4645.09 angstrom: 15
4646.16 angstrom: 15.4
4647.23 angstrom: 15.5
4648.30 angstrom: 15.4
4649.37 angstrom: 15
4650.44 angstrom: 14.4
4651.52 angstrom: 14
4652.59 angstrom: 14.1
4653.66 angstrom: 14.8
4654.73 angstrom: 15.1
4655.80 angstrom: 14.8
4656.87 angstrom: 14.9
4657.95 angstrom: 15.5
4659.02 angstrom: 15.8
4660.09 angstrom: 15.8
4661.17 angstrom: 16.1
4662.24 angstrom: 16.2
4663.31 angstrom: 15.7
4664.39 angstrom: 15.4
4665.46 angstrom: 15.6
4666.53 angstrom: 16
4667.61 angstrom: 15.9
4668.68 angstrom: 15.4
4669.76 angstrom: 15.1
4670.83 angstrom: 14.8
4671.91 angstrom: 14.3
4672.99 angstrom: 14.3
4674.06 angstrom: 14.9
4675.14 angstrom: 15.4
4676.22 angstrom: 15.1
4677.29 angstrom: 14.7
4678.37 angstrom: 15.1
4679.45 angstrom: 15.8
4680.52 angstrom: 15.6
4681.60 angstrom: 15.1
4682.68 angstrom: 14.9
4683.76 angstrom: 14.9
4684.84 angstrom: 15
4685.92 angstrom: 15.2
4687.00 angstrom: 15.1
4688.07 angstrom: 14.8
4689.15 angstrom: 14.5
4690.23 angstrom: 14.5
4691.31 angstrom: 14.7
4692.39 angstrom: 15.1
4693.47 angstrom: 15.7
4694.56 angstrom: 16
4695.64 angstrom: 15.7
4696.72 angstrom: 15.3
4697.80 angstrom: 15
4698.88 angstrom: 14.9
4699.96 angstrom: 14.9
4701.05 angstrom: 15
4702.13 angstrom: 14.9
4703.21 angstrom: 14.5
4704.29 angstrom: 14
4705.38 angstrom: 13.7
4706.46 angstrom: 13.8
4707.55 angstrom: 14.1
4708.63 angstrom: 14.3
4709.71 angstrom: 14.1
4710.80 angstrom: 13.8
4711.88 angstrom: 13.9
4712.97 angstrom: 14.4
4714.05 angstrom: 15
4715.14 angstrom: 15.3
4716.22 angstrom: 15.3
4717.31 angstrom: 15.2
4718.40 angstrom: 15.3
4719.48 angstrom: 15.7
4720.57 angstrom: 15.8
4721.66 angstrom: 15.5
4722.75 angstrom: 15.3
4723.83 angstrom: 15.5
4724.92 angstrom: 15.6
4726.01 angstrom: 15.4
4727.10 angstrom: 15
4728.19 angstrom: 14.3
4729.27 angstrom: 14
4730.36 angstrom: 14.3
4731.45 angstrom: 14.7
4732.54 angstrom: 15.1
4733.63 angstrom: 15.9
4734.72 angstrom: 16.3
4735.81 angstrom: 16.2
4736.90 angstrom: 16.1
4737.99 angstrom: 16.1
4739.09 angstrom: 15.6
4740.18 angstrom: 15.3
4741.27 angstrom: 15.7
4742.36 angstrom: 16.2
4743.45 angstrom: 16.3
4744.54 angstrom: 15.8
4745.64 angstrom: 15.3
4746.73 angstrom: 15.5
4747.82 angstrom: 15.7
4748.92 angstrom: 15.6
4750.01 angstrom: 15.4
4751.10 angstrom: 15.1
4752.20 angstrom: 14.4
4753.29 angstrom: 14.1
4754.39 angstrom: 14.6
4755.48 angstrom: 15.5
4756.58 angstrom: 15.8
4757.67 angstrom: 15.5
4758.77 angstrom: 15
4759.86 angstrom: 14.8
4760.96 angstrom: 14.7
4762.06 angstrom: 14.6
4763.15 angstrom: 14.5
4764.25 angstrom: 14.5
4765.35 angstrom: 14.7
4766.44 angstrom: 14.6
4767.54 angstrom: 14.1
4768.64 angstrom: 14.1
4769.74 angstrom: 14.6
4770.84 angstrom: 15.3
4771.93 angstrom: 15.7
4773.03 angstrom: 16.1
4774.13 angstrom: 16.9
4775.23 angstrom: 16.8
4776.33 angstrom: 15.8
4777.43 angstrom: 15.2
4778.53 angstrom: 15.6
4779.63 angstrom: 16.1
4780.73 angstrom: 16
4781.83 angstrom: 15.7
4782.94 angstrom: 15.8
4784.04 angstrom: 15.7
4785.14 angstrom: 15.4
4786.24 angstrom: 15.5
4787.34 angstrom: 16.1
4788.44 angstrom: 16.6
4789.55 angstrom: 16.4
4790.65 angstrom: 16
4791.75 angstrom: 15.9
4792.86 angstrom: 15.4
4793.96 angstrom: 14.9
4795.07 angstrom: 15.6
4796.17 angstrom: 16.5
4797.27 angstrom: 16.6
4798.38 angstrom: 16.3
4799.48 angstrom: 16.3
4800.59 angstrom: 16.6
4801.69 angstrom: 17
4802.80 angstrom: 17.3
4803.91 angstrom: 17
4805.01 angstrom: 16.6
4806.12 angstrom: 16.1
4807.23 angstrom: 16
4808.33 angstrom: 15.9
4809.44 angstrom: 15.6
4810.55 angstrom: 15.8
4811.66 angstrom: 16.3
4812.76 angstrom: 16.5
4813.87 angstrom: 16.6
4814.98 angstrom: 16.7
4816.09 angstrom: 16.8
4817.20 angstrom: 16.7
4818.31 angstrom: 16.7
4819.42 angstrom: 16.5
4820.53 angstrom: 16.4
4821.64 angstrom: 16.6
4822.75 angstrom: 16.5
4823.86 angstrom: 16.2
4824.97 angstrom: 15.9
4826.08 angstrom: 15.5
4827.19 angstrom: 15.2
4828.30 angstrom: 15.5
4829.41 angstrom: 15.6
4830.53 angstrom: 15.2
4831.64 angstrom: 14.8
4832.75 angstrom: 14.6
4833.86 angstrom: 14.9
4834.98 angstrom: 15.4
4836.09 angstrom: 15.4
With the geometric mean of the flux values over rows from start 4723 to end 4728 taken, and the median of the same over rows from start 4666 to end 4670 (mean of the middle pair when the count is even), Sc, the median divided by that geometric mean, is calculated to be 1.02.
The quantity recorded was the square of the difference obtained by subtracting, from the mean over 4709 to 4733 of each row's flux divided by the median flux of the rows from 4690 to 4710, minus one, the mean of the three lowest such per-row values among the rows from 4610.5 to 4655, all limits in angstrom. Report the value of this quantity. 0.0026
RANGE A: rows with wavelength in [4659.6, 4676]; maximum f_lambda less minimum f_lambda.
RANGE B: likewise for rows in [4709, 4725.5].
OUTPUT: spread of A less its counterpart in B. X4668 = -0.1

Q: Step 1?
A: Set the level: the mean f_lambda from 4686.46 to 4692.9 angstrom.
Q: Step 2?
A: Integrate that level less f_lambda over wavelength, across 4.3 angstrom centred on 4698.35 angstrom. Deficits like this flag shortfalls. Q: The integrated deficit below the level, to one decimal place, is -1.0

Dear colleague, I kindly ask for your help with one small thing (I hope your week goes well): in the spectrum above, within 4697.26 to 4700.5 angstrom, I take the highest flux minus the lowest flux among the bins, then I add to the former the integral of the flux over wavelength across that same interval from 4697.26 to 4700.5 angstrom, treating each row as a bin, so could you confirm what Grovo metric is 48.6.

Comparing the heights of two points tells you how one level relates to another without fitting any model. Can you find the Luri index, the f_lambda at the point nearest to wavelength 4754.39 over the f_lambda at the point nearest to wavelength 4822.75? 0.88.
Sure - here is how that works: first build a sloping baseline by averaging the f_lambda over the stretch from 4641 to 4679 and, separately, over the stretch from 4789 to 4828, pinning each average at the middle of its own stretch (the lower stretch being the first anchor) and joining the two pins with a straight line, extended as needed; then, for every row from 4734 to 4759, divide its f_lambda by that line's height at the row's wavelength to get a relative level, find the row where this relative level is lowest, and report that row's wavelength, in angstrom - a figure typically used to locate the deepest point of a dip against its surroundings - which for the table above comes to 4753.29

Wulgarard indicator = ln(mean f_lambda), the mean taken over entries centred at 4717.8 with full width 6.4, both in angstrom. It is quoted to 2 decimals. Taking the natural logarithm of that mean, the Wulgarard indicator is 2.74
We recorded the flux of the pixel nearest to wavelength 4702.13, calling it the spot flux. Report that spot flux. 14.9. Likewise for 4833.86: 14.9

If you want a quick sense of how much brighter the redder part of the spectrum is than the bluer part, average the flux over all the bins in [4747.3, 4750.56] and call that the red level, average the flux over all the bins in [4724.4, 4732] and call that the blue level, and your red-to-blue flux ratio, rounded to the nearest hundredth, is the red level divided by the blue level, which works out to 1.05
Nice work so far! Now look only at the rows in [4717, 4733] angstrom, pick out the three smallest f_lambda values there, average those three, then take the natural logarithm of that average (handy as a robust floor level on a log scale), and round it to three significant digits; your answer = 2.65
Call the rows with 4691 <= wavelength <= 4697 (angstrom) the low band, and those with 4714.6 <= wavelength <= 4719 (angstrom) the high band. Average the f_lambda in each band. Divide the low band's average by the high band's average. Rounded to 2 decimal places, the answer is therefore 1.01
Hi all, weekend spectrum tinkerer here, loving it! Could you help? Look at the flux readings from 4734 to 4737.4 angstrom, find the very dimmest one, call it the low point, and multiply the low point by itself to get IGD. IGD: 259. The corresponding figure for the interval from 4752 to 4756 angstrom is 199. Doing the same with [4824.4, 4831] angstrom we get 231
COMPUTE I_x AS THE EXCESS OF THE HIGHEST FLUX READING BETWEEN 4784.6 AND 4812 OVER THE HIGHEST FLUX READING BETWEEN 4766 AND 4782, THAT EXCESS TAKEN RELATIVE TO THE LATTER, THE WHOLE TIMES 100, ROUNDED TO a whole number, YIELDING 2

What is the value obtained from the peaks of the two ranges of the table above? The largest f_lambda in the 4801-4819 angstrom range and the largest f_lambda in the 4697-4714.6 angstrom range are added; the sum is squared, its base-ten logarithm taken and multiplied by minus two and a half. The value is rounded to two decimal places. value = -7.55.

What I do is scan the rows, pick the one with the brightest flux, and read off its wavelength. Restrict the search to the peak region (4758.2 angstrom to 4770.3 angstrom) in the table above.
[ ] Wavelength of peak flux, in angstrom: 4758.77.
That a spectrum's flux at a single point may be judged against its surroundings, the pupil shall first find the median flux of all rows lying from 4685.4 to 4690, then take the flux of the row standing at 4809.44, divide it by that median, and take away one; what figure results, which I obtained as 0.043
